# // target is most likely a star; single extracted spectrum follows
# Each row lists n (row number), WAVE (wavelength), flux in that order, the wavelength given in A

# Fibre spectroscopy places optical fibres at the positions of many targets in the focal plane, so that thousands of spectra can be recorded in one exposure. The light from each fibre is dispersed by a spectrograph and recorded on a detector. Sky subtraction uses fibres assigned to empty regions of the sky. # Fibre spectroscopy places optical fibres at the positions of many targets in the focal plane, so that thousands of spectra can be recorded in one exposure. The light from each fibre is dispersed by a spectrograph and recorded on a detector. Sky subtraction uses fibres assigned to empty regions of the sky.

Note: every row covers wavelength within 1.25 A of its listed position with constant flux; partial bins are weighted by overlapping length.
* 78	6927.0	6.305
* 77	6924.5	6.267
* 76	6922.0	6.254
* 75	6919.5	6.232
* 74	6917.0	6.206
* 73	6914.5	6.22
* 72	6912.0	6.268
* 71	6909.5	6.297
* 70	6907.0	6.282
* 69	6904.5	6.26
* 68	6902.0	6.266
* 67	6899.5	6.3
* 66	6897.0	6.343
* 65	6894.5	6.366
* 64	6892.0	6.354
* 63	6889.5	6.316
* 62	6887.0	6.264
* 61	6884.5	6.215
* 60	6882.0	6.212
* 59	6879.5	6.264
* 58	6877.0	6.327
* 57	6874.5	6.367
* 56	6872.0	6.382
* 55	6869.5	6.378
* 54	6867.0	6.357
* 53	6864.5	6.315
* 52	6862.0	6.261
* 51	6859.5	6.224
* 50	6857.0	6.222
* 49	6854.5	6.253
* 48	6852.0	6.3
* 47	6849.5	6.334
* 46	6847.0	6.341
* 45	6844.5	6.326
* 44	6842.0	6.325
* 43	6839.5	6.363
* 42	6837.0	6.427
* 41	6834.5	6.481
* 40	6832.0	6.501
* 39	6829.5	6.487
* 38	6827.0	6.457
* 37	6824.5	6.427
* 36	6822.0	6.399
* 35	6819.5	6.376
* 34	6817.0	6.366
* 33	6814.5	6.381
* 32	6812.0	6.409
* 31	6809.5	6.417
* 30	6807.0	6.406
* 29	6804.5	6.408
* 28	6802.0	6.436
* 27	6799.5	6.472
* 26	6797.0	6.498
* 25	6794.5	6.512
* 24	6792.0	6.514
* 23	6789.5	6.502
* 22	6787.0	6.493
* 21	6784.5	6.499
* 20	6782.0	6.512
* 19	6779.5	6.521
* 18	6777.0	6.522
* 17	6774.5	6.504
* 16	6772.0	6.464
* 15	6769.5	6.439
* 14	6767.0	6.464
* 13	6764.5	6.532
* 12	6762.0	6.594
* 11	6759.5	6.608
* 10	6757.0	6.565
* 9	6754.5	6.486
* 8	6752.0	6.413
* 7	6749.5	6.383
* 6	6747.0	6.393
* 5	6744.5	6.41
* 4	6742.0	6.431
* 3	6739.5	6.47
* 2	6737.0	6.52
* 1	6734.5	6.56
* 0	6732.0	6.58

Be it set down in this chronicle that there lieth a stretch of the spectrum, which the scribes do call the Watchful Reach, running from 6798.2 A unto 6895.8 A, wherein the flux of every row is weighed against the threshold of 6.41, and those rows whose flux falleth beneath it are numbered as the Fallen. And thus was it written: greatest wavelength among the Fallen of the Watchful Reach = 6894.5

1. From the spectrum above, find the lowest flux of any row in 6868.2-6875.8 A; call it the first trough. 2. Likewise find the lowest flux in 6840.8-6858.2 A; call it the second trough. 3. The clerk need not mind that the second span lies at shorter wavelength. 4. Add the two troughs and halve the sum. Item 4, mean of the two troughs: 6.29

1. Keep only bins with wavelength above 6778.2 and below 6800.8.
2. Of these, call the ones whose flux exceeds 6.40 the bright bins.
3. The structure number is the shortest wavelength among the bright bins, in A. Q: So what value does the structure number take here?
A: 6779.5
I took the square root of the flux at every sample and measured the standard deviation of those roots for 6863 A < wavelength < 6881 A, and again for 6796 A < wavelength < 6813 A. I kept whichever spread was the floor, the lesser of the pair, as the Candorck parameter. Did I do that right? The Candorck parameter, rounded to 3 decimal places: 0.007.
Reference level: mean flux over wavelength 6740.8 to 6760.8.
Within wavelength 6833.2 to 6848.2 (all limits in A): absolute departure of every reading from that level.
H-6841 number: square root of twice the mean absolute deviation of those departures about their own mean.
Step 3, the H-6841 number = 0.29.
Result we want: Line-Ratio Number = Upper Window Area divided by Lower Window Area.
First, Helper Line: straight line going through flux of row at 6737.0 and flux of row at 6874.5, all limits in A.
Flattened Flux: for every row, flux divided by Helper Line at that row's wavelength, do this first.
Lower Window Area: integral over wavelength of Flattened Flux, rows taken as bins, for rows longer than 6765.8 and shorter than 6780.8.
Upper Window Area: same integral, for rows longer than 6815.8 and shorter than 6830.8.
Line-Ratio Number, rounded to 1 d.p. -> 1.0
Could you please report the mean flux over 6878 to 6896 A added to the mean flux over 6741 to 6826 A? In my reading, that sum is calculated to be 12.7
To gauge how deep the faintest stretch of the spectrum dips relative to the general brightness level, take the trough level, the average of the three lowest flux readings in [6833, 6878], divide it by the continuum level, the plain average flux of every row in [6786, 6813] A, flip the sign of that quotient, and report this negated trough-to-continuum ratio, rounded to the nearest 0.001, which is -0.965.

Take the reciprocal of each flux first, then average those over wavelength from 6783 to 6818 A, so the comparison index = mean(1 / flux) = 0.155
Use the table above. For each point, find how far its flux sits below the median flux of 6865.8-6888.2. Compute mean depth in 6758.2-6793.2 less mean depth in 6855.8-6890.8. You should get -0.22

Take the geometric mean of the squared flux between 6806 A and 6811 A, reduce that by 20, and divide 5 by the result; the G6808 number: 0.237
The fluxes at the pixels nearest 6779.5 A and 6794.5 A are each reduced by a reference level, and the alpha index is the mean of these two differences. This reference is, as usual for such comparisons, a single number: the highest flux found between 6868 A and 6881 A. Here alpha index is 0.13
